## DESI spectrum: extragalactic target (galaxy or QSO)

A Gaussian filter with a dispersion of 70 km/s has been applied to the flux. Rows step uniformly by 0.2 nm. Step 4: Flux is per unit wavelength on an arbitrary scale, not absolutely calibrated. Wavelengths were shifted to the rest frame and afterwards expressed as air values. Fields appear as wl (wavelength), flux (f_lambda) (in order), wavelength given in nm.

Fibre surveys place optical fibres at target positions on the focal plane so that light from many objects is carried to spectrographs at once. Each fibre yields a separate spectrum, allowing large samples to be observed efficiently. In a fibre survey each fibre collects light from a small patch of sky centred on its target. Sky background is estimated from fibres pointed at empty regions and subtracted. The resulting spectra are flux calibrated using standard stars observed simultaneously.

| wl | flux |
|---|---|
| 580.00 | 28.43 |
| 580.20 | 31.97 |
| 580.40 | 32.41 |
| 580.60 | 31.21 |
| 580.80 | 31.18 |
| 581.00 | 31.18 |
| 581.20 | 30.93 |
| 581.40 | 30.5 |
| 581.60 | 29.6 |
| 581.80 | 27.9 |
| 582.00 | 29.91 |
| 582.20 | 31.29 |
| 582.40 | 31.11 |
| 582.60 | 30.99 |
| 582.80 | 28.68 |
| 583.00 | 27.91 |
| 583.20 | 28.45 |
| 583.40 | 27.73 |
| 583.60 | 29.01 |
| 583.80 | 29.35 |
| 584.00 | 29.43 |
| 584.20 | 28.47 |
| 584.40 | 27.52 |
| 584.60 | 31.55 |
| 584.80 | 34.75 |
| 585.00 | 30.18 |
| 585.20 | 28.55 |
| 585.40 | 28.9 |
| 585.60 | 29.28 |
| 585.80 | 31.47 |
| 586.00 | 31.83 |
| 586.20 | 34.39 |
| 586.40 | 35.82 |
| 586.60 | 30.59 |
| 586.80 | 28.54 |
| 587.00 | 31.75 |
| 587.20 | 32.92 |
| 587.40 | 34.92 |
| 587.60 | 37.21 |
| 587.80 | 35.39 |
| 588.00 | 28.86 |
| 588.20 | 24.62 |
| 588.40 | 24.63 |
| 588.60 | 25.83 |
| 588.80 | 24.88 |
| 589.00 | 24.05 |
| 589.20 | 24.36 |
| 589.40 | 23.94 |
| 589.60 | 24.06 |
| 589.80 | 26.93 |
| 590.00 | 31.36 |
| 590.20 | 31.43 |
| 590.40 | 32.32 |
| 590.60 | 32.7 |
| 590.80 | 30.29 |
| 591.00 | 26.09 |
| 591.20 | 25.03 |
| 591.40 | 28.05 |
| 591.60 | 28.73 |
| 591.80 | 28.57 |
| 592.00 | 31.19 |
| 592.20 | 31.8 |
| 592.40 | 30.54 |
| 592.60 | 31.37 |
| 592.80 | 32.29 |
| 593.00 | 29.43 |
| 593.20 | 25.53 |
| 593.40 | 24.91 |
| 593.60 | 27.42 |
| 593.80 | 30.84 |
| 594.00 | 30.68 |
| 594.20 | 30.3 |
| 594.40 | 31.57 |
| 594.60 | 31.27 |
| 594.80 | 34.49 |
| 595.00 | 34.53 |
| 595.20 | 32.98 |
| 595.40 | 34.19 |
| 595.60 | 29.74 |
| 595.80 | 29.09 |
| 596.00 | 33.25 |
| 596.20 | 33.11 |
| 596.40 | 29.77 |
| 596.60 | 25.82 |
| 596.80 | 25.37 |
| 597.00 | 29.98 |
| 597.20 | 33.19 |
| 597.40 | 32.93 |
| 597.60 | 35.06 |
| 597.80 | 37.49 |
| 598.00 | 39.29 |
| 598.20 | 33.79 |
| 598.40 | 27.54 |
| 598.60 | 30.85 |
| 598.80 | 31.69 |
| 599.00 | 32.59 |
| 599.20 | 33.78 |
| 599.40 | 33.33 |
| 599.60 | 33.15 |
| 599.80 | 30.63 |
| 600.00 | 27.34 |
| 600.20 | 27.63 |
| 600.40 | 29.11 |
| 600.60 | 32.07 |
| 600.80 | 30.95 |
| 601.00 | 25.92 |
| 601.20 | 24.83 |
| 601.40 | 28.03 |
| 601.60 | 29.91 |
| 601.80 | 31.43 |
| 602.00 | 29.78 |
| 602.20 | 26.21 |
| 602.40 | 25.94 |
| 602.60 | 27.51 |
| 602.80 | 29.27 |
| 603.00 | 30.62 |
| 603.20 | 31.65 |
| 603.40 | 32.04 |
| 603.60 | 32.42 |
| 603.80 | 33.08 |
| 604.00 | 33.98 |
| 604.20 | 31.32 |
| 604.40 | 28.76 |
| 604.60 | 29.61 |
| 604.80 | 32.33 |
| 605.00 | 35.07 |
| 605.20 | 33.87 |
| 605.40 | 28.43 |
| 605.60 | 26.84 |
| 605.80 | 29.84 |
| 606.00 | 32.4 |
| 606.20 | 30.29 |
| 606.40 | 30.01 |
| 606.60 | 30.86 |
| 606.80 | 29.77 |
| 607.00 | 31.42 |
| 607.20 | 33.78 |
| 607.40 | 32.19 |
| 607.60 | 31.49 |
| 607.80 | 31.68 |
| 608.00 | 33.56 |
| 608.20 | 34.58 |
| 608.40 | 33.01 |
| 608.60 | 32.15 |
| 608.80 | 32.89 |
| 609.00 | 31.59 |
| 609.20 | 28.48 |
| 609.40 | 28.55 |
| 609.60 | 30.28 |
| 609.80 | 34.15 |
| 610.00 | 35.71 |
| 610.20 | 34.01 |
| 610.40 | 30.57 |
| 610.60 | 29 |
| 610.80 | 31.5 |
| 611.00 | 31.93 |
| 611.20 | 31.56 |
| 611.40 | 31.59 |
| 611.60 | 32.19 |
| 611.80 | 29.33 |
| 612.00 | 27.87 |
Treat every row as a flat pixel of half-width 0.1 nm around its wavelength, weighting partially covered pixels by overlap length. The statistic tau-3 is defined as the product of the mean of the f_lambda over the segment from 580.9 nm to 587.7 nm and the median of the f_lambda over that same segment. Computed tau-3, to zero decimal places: 930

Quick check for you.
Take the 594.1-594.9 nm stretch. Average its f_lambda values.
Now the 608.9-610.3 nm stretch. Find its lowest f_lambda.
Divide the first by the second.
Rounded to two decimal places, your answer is 1.12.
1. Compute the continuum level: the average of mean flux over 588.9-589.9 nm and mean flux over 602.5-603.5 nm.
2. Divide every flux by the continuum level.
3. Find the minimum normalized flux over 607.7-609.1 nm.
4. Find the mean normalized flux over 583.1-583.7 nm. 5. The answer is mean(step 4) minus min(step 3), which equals -0.12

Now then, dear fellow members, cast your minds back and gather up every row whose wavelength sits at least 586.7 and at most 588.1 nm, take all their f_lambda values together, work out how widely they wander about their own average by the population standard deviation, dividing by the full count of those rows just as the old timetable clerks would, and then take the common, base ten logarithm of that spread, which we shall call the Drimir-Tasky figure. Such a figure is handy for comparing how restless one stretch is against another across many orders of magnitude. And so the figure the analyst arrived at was 0.49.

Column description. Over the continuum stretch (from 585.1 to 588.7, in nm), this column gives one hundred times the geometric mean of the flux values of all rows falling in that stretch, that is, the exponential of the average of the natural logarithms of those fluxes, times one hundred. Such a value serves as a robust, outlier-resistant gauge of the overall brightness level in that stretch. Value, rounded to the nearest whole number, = 3064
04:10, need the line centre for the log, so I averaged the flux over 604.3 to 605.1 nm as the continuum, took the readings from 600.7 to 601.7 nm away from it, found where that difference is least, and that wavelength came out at 600.80 nm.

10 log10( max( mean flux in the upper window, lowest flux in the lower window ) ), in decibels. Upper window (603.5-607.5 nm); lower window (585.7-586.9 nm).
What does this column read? 14.96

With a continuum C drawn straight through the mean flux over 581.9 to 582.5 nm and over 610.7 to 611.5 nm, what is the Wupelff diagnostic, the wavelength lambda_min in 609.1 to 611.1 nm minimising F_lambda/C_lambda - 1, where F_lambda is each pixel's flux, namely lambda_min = 609.20 nm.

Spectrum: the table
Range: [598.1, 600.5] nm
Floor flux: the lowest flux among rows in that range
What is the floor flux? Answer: 27.34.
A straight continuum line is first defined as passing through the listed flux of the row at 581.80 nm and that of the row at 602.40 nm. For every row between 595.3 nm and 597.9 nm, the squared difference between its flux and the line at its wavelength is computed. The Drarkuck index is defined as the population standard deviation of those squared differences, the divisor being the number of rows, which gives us 34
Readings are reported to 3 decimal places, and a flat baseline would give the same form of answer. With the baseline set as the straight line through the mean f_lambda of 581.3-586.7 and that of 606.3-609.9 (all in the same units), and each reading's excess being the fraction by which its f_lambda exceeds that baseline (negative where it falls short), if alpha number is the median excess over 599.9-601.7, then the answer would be -0.104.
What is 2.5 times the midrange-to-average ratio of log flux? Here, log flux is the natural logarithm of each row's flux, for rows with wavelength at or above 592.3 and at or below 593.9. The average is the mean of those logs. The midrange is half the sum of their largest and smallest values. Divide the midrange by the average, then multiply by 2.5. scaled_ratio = 2.49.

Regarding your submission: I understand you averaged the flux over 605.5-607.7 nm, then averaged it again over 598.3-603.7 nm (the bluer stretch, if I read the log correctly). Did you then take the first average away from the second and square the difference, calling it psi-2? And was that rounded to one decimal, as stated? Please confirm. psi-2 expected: 0.9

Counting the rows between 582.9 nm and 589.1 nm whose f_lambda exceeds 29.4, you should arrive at 14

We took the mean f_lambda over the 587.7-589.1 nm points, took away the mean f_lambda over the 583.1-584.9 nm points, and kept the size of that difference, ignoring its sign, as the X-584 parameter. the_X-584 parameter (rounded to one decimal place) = 2.7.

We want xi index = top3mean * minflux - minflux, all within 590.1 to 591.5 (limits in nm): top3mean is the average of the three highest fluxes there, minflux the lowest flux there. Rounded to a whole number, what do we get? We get 780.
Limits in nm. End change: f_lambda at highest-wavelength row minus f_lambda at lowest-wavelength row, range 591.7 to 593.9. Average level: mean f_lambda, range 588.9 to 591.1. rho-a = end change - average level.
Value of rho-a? -25.7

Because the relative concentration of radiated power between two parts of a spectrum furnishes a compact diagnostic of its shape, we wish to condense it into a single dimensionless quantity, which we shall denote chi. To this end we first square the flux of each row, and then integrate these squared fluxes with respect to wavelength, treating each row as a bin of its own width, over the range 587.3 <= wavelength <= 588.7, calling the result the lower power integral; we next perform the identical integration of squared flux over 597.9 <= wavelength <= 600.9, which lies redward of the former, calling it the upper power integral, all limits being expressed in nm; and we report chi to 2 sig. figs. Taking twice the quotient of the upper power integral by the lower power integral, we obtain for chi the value 4.6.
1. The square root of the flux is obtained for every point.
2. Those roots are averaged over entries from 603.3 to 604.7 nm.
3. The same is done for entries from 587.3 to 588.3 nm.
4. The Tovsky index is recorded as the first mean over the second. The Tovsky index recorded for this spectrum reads 0.99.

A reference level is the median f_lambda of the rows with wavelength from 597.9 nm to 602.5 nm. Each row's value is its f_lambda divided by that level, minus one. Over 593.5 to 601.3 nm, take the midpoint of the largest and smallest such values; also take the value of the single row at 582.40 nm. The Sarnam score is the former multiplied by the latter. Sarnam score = 0.001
